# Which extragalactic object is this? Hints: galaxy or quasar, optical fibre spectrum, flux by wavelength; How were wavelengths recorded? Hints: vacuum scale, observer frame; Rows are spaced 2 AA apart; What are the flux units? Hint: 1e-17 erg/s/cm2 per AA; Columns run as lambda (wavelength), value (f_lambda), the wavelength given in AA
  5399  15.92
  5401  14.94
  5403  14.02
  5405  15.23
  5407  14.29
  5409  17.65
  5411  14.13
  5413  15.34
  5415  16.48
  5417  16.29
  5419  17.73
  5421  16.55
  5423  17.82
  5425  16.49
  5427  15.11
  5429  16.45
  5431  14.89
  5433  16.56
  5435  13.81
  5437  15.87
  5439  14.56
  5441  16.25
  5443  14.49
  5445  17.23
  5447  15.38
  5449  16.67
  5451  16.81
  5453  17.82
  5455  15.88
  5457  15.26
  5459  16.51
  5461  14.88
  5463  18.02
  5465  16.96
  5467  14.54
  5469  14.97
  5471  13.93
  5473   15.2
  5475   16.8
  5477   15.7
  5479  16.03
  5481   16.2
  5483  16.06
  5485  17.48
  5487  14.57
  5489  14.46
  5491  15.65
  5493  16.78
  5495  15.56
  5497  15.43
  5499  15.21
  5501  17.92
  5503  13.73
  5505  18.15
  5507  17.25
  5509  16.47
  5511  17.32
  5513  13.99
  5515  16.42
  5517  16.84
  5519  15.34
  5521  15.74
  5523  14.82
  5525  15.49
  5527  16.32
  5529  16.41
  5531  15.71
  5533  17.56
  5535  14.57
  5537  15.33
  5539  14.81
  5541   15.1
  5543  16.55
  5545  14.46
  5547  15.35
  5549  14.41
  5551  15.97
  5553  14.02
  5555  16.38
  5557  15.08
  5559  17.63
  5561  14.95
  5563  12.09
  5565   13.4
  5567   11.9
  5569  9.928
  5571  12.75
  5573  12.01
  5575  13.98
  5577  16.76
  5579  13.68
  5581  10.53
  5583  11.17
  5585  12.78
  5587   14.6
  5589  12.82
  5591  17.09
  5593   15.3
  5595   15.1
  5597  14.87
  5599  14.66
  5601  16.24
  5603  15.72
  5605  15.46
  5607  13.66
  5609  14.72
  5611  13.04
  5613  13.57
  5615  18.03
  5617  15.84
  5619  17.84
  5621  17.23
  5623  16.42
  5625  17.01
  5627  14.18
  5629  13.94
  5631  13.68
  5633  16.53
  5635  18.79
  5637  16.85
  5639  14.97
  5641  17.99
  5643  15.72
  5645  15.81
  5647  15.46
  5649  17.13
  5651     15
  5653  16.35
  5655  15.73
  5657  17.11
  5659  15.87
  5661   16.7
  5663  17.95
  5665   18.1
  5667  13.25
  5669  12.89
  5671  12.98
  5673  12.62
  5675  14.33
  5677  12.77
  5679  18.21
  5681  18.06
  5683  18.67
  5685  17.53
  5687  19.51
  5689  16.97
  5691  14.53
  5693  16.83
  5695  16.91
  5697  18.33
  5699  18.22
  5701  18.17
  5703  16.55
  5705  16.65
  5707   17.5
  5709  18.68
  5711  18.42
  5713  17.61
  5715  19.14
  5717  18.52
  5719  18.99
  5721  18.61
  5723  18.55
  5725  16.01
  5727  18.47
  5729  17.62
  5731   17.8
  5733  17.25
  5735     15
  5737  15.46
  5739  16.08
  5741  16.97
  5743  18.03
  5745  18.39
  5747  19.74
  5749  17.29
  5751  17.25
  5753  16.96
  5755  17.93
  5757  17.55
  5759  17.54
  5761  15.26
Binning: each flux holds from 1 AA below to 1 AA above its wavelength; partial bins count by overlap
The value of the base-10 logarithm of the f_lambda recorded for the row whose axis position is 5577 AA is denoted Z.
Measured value 1.22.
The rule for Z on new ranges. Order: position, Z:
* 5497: 1.19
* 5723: 1.27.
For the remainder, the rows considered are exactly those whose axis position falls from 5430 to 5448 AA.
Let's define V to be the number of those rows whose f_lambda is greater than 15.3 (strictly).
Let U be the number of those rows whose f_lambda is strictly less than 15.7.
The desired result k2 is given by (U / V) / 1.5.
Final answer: 0.67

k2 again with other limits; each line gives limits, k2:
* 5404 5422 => 0.44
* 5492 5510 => 0.38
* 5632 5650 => 0.17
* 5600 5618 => 0.67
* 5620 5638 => 0.33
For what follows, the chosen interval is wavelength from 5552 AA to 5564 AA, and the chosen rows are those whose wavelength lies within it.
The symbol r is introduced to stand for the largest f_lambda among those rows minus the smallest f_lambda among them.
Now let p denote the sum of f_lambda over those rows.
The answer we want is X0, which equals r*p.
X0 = 499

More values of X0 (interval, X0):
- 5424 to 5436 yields 257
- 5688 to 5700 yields 387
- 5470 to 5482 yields 269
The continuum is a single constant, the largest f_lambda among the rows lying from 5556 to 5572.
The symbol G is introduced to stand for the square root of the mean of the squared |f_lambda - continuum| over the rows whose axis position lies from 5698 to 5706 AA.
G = 0.8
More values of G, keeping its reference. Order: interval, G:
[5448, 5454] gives 0.7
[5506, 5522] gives 1.8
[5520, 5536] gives 2.0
